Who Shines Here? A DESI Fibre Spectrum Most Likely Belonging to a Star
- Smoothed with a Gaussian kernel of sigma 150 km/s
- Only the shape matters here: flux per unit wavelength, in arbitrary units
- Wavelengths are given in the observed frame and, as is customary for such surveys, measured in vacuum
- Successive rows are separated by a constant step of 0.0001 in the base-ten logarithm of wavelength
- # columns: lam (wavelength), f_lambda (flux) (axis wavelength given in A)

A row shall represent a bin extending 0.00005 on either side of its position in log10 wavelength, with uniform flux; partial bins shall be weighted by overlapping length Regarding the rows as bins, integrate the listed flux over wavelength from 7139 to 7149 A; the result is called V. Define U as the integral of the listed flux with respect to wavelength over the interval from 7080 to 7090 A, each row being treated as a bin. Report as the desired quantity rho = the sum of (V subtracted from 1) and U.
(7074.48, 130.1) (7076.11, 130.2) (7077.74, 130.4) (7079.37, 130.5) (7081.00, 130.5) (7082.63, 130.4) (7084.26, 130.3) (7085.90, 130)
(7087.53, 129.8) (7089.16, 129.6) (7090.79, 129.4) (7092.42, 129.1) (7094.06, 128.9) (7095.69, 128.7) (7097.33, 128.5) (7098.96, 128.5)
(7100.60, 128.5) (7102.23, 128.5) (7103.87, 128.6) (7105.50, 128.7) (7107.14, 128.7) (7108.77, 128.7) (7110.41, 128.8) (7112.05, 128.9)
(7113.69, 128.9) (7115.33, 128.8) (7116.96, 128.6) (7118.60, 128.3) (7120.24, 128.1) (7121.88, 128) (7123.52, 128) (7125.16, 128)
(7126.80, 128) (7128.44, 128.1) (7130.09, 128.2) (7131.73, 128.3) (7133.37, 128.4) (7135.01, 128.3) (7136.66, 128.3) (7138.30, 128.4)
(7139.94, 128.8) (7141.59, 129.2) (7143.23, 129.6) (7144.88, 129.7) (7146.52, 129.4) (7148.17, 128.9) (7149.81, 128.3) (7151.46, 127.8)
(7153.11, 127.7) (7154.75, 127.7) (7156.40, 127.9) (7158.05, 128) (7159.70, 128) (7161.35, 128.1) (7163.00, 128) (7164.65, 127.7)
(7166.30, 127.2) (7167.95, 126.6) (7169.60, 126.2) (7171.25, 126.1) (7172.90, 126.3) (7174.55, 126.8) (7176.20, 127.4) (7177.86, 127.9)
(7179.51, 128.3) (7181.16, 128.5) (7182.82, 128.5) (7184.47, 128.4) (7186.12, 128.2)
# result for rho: 9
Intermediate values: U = 1301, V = 1293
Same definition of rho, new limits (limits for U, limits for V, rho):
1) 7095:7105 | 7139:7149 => -7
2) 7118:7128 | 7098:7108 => -5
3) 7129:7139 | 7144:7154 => -3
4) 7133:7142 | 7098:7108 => -129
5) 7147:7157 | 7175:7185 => 1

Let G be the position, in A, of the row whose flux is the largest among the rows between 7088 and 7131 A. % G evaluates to 7089.16 A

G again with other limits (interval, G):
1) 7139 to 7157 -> 7144.88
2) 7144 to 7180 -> 7144.88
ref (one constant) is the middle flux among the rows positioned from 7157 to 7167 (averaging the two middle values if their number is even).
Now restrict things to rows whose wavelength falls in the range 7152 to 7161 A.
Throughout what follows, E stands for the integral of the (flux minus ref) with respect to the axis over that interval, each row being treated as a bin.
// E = -1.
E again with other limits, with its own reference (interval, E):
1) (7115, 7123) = 3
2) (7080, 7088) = 18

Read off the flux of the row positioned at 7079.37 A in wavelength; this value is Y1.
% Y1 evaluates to 130.5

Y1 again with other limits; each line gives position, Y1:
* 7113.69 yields 128.9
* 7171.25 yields 126.1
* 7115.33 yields 128.8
